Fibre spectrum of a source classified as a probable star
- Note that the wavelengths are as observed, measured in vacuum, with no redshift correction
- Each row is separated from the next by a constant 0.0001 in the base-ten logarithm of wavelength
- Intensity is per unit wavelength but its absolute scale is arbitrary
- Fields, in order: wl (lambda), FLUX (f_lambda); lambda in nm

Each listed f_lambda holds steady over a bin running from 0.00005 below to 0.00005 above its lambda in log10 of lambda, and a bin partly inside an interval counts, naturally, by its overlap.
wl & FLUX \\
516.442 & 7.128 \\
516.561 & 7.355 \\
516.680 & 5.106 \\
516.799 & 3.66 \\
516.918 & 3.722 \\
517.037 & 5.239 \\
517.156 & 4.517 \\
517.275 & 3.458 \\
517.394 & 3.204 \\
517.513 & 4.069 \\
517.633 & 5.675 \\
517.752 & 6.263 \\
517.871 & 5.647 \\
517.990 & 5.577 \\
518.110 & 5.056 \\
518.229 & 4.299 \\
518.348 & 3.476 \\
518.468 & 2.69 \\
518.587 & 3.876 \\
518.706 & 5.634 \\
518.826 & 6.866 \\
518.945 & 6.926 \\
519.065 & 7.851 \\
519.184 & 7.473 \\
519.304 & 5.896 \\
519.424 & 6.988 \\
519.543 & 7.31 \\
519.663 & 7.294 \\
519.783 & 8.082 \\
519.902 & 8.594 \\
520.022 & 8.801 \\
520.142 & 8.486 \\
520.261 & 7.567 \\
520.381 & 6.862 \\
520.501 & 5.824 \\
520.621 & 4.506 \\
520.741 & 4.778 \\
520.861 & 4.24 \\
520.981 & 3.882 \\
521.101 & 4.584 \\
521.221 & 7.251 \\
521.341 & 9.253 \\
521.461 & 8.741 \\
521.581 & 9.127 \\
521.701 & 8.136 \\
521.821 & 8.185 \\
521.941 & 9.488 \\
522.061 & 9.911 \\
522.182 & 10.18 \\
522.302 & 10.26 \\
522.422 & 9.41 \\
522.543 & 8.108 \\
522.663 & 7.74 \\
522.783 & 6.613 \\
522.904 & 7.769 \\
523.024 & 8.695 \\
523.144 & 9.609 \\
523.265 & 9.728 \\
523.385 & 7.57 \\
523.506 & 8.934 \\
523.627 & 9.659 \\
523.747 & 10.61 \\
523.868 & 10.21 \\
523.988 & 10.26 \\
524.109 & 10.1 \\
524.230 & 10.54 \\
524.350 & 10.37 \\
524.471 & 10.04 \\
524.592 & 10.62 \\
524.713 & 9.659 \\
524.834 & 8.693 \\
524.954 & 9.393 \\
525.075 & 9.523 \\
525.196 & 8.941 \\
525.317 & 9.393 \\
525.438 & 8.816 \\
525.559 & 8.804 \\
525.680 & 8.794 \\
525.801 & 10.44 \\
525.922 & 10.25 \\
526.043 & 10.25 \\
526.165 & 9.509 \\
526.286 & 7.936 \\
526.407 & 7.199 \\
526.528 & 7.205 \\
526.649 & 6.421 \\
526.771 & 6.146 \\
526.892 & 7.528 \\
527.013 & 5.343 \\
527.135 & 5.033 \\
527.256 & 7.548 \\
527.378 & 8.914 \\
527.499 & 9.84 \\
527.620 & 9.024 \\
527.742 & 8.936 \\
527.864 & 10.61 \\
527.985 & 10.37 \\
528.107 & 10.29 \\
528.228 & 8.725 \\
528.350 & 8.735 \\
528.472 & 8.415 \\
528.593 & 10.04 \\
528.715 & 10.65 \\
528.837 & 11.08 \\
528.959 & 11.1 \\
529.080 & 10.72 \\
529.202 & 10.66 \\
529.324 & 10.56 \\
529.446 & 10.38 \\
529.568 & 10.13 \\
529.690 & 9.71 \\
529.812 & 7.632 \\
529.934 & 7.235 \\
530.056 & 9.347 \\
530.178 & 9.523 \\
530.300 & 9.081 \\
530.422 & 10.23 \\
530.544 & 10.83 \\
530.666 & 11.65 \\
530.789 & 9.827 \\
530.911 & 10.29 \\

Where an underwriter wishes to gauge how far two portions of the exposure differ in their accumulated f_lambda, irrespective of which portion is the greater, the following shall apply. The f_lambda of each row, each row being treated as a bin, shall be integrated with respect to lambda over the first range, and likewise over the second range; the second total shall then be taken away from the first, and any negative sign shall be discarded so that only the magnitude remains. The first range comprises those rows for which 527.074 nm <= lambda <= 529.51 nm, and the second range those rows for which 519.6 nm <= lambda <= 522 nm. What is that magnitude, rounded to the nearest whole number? 6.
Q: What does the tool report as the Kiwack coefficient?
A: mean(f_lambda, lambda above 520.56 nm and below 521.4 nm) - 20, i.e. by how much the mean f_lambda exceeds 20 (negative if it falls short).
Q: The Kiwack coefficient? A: -14.5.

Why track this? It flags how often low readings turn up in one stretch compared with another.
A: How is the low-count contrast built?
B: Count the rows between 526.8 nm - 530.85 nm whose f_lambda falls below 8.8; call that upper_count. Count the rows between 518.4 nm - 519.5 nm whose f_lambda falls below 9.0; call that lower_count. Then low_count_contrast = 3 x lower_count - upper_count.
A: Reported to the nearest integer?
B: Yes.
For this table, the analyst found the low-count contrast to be 18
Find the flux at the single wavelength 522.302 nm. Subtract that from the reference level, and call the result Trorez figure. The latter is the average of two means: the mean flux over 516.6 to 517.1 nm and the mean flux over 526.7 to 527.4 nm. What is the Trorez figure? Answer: -4.7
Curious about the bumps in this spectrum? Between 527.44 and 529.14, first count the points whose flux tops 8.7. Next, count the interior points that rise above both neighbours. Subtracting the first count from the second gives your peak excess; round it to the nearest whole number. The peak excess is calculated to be -10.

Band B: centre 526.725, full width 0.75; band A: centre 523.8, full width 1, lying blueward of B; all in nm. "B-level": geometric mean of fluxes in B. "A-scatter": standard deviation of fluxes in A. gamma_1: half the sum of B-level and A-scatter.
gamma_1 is 3.8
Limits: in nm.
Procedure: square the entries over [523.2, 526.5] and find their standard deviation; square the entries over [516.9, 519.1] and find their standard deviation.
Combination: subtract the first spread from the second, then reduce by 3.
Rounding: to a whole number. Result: -5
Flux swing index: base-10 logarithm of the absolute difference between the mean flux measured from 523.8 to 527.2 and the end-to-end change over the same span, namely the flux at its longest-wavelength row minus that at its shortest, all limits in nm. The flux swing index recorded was 1.1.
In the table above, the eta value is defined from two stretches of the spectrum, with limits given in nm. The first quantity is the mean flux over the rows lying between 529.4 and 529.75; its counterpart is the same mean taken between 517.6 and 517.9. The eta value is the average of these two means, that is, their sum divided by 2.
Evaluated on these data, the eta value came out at 8.0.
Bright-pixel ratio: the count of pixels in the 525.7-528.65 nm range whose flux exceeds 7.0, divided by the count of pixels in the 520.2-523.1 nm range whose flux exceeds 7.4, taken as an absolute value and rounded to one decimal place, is 1.3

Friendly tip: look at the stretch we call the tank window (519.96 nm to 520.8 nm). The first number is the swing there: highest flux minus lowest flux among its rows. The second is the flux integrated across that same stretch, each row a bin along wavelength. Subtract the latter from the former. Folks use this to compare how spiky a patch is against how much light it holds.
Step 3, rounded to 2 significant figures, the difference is -1.3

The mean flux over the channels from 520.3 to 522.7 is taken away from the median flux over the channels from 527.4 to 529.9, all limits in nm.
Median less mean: 2.7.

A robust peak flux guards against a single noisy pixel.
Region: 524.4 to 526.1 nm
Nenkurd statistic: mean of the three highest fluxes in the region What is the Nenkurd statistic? 10.4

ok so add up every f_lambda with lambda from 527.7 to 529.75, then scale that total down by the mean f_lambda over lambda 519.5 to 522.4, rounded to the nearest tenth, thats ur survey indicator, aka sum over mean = 22.6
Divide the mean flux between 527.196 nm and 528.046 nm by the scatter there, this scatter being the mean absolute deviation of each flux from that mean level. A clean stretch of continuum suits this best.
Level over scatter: 11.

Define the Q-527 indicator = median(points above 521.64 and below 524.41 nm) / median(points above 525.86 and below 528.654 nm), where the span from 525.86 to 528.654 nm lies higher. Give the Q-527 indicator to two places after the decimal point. 1.10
